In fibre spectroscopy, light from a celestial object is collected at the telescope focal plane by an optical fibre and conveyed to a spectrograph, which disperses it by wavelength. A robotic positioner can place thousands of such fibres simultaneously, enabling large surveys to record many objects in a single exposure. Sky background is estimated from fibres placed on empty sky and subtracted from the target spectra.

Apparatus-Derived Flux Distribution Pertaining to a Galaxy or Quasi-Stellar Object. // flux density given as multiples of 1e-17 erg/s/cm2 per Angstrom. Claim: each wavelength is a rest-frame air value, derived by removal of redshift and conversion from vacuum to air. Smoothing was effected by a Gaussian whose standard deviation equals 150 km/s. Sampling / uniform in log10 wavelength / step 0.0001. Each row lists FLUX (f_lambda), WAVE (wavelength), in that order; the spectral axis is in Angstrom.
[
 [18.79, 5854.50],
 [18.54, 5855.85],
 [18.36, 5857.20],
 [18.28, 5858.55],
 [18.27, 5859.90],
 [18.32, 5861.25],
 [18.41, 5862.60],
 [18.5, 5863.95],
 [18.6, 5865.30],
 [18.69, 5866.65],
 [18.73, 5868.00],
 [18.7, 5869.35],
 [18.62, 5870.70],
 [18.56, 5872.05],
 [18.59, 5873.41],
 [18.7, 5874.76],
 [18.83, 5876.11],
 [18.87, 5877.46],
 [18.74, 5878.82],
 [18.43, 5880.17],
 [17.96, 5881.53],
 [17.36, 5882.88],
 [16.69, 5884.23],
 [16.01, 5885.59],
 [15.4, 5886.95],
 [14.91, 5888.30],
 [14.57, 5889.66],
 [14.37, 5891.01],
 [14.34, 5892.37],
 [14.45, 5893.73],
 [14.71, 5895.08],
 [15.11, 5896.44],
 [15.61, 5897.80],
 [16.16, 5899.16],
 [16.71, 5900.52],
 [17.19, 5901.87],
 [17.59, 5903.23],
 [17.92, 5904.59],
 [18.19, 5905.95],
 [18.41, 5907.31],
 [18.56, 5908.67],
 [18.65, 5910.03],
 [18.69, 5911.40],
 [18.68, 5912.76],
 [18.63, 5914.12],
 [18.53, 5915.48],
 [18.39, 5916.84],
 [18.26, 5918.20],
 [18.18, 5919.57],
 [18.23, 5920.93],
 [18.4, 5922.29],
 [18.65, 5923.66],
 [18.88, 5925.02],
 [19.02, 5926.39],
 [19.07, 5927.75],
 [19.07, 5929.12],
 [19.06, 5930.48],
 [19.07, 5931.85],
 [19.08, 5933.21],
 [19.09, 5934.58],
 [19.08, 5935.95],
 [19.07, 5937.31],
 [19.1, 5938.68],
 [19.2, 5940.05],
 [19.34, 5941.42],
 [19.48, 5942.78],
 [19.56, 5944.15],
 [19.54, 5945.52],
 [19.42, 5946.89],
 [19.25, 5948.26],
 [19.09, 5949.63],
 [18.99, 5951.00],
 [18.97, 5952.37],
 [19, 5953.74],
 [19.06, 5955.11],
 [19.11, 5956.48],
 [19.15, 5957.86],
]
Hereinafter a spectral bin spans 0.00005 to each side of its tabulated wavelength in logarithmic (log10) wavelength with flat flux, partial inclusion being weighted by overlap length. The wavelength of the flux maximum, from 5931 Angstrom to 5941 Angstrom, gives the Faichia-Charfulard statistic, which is 5940.05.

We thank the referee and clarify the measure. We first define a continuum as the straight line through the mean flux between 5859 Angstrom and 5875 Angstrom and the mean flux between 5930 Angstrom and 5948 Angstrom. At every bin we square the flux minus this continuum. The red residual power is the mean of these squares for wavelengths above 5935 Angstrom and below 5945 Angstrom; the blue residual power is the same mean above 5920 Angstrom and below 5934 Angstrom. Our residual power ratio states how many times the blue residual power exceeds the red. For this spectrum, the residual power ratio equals 6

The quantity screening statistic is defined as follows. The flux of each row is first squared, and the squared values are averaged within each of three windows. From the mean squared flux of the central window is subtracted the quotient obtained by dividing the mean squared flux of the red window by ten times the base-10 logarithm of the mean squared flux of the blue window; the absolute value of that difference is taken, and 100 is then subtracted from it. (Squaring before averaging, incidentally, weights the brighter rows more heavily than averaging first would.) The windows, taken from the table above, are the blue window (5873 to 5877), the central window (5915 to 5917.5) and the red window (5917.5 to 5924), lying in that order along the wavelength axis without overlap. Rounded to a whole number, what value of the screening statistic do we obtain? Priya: 228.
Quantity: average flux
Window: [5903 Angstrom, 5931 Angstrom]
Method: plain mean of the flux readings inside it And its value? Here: 18.5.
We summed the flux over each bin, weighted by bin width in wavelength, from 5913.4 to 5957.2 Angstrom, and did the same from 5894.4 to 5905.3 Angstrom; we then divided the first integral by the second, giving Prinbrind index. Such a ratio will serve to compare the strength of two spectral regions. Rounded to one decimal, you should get 4.7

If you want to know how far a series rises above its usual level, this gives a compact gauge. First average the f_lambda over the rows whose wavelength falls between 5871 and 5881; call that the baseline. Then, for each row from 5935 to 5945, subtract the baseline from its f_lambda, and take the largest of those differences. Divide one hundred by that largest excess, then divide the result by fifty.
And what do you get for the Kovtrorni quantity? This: 2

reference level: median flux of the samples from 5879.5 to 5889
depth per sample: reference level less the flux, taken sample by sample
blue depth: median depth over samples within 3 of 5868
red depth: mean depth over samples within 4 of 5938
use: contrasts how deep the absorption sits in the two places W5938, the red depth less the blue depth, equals 0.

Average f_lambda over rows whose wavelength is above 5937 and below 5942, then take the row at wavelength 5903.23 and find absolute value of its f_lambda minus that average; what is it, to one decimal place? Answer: 1.6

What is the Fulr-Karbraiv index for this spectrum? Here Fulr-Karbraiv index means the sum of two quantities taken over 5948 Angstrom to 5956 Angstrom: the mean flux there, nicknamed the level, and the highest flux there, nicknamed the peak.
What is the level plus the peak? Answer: 38.3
